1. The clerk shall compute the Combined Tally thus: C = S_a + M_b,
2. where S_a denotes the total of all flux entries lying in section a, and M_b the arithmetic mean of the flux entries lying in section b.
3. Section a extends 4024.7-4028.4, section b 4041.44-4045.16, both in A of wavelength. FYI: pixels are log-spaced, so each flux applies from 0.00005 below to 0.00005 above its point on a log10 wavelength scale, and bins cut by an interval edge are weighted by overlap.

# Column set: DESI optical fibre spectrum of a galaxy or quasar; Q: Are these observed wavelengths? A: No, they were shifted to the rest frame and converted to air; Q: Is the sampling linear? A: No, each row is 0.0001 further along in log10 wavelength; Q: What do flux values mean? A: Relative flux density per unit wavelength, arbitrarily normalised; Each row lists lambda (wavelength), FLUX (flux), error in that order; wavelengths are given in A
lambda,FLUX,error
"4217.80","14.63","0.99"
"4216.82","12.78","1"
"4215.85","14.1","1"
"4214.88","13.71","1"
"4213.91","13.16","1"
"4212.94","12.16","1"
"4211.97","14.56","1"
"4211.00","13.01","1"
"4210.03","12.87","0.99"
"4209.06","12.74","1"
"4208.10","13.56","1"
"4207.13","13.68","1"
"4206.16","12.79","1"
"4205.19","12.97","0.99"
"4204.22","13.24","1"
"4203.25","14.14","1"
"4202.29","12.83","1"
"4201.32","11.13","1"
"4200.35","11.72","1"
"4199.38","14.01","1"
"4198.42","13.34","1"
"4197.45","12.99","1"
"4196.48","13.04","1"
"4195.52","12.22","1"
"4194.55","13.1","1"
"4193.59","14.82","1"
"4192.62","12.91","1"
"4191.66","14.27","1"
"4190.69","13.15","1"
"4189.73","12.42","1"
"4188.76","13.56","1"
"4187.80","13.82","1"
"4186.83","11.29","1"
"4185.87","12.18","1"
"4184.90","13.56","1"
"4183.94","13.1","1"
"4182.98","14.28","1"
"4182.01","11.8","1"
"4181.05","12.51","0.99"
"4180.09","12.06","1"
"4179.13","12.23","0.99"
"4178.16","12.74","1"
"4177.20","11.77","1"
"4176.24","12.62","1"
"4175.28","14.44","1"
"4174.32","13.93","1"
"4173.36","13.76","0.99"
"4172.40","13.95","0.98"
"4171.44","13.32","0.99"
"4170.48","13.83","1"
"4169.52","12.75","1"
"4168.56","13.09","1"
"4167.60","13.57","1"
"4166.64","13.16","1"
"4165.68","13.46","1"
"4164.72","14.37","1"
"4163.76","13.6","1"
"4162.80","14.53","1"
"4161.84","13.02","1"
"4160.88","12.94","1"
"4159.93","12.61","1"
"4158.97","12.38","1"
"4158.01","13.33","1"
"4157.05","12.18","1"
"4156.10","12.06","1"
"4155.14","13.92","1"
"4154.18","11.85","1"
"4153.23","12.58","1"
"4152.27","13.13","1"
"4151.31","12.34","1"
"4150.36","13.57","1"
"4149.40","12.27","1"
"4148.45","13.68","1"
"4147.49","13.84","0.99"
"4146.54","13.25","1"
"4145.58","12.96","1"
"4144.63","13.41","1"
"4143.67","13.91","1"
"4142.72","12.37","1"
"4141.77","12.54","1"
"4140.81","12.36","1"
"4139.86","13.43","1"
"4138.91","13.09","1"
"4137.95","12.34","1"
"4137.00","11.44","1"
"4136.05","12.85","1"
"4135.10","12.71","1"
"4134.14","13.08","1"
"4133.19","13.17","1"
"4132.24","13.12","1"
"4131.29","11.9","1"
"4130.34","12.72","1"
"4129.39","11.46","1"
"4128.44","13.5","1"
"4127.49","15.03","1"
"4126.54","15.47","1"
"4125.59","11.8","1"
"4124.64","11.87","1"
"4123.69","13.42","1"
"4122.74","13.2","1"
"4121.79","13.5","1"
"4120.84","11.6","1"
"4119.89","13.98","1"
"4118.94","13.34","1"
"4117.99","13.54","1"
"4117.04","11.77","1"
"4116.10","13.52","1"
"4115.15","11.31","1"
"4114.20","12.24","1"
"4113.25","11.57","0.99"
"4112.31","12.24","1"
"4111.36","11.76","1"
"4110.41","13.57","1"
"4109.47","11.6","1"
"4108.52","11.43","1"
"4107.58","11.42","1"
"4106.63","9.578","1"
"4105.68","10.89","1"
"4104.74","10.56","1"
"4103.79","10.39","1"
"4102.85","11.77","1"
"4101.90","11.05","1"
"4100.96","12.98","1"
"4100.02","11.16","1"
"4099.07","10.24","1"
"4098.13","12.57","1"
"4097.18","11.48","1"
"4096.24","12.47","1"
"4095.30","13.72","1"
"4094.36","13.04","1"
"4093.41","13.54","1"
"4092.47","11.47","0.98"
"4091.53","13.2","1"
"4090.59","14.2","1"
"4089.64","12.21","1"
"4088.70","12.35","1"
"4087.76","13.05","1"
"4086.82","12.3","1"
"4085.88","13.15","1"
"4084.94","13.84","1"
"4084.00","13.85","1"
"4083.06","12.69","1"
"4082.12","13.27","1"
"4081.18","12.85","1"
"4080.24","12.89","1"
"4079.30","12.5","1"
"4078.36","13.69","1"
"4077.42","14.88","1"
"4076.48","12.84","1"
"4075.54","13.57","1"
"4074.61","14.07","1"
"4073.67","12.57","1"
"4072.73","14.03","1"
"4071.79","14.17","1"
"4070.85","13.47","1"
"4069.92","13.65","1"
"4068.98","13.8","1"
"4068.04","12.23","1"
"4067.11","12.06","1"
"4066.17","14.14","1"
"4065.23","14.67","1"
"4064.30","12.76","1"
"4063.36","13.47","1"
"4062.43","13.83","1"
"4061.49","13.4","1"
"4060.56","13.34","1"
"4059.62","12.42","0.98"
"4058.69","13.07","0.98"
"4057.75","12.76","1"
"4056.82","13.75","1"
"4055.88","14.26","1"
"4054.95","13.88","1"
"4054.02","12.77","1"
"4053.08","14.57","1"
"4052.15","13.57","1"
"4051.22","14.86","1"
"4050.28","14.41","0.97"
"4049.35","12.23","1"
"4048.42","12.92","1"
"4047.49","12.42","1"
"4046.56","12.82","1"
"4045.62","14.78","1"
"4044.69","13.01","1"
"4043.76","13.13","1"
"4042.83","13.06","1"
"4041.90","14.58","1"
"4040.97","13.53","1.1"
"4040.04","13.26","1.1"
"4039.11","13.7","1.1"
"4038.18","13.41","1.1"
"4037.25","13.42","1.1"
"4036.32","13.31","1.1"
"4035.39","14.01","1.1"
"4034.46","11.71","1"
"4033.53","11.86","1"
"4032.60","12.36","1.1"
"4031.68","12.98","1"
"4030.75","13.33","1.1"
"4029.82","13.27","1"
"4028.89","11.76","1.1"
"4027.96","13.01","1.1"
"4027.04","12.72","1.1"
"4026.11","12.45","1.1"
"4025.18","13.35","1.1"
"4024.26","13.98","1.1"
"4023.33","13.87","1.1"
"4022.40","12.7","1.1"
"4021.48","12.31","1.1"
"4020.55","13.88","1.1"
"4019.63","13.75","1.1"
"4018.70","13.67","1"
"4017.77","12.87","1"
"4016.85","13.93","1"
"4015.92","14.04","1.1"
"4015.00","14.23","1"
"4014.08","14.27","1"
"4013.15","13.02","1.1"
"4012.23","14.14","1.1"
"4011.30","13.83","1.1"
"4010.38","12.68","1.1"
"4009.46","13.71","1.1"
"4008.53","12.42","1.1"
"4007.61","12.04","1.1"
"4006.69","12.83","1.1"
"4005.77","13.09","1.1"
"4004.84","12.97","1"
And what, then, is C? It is 65.0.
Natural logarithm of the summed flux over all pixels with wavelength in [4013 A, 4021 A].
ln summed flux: 4.82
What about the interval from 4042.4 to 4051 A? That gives 4.78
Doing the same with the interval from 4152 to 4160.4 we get 4.74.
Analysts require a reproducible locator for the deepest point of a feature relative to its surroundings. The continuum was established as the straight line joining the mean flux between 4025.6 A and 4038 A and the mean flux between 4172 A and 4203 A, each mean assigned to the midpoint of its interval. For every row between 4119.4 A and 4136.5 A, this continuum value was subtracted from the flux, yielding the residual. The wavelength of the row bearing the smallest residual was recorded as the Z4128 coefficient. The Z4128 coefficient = 4129.39 A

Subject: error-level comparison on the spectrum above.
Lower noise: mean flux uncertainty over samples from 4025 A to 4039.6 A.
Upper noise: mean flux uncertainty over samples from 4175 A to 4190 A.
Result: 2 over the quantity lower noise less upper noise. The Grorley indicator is 26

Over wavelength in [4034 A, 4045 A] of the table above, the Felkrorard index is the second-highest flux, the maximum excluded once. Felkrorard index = 14.01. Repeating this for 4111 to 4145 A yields 15.03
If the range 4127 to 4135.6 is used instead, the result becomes 13.5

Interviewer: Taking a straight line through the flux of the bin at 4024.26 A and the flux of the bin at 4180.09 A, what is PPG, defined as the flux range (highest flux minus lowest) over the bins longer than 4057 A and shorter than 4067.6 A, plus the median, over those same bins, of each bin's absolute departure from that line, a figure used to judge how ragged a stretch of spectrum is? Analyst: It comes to 3.3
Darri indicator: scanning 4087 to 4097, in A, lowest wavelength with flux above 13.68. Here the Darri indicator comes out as 4090.59 A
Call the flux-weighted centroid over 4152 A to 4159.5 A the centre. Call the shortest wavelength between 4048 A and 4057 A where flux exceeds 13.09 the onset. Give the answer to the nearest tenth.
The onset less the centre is -105.3 A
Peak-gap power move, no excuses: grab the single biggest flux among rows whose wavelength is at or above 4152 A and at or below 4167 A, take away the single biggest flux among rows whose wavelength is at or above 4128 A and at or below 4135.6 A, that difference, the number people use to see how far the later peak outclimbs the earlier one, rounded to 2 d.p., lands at 1.03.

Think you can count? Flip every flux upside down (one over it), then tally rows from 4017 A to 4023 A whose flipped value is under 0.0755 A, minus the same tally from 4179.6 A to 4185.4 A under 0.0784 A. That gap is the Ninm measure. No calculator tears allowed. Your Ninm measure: 0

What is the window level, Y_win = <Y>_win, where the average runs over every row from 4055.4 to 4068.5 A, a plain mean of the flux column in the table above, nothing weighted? 13.30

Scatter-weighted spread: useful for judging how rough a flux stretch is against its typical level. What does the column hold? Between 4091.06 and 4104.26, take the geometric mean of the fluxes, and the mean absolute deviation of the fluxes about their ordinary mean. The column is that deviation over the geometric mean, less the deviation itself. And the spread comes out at -0.91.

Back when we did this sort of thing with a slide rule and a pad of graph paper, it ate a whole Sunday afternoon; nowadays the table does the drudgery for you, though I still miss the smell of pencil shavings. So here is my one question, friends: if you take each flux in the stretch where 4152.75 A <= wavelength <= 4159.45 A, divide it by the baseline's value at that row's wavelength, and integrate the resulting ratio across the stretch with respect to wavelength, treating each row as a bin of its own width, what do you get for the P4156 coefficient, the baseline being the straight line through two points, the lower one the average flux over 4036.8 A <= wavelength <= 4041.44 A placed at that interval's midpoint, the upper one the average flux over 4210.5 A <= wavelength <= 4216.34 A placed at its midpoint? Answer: 6.28 A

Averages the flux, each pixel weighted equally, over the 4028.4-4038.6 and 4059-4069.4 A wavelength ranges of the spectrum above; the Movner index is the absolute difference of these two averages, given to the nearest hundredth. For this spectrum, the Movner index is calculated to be 0.43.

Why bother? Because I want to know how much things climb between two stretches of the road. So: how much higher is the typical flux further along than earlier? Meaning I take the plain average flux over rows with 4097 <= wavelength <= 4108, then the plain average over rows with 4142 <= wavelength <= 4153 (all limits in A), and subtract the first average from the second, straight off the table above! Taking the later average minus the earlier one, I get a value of 2.0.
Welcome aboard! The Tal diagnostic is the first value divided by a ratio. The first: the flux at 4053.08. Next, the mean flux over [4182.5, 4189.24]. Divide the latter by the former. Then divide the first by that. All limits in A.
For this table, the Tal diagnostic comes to 16.2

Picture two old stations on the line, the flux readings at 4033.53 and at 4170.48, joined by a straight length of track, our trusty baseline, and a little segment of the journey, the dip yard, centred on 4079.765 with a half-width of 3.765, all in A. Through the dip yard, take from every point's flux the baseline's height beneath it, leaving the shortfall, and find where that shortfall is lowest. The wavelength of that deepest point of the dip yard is 4079.30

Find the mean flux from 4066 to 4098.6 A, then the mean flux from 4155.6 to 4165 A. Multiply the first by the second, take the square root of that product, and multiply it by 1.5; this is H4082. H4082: 19.7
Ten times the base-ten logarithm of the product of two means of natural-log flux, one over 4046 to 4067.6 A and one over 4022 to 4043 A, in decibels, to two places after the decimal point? 8.24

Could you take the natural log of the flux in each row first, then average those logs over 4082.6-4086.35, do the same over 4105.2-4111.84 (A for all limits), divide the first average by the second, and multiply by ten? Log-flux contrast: 10.7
